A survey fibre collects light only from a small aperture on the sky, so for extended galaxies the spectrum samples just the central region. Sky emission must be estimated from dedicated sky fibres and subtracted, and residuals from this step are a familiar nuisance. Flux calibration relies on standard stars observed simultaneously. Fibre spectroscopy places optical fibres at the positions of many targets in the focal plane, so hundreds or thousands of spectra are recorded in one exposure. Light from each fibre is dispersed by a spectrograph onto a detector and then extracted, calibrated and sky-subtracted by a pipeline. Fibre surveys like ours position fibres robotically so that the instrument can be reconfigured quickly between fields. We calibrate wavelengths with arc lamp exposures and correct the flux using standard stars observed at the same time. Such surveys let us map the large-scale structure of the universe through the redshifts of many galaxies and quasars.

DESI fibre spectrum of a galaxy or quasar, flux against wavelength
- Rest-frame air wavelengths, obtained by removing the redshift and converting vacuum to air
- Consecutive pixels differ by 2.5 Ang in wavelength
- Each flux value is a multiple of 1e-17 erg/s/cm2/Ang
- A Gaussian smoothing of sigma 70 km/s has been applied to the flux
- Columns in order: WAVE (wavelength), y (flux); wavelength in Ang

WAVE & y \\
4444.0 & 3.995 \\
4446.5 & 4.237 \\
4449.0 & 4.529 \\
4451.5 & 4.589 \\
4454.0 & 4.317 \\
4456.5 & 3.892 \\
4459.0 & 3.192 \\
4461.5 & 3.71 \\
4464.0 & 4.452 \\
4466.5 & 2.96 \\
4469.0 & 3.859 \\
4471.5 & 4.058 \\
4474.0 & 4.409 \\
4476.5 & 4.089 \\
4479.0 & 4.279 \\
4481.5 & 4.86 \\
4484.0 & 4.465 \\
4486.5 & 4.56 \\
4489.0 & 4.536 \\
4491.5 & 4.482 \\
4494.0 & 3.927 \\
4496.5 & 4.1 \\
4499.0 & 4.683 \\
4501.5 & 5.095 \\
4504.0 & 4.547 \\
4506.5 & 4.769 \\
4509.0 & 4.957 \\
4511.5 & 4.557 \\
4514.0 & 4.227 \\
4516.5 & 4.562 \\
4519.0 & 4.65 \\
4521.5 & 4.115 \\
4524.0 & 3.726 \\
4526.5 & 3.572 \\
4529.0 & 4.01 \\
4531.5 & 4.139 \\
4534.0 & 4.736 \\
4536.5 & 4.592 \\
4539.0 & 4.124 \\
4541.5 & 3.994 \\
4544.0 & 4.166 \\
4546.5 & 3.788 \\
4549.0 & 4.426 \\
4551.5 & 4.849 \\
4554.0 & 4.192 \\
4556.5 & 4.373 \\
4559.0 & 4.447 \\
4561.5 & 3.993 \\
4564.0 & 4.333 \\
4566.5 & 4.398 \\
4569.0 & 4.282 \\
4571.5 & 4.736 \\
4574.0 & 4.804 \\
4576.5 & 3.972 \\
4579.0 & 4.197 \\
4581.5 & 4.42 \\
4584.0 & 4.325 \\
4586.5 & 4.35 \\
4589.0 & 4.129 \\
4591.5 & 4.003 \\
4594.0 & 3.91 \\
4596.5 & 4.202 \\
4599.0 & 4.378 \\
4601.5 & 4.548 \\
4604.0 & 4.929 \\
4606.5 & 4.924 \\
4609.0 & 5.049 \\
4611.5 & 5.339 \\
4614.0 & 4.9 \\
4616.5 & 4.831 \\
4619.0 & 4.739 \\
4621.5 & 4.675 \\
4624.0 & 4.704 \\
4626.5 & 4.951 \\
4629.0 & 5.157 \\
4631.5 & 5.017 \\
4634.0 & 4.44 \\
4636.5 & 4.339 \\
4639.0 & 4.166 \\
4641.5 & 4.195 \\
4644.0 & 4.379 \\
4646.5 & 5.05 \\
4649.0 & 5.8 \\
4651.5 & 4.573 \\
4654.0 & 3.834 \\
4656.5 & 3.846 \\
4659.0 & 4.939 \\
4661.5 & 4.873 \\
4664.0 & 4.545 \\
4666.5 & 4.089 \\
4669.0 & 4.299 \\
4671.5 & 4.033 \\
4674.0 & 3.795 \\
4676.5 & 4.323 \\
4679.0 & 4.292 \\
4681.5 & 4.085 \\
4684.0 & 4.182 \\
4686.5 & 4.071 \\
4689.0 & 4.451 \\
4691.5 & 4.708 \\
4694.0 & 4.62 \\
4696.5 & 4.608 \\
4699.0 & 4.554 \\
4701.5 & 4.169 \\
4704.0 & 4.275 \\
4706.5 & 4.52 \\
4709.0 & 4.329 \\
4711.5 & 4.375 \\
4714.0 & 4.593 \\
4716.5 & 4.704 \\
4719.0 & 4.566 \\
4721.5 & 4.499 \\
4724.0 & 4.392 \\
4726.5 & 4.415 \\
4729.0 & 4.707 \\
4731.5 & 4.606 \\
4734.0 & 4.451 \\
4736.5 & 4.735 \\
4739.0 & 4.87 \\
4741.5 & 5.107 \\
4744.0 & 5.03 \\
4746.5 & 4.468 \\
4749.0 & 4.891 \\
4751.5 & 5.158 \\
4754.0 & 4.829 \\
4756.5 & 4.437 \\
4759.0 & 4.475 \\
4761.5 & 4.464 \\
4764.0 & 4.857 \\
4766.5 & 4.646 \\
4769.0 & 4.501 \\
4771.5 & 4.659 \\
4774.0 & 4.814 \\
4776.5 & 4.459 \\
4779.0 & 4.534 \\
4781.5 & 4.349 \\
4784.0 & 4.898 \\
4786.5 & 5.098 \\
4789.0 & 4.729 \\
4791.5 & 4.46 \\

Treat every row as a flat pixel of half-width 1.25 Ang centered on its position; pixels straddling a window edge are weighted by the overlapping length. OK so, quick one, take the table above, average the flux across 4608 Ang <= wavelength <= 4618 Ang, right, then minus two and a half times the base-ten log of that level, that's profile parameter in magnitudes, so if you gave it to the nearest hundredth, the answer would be -1.75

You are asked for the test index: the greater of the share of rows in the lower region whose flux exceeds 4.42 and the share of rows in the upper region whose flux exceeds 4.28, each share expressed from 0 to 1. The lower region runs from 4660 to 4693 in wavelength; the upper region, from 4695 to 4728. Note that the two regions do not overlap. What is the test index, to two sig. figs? 0.85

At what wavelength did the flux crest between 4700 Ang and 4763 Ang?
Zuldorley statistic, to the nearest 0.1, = 4751.5 Ang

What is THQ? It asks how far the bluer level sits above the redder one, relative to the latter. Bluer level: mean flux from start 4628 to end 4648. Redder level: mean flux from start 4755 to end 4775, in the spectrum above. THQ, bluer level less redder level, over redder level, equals 0.00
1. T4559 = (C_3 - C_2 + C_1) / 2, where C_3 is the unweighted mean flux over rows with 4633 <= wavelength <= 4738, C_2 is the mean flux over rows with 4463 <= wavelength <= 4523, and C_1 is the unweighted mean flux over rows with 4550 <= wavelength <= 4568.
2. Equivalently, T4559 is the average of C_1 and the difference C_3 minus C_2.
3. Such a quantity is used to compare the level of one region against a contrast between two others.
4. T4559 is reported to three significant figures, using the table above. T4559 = 2.21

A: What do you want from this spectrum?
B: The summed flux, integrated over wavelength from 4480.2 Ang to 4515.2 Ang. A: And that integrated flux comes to 159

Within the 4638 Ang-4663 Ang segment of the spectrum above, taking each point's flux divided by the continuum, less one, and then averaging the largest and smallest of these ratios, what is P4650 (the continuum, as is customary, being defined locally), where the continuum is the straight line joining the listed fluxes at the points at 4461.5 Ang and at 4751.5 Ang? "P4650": 0.03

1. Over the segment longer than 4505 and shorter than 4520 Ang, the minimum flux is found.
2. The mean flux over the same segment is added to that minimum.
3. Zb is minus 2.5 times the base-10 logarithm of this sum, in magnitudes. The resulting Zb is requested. -2.37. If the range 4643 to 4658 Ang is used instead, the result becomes -2.31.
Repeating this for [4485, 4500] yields -2.30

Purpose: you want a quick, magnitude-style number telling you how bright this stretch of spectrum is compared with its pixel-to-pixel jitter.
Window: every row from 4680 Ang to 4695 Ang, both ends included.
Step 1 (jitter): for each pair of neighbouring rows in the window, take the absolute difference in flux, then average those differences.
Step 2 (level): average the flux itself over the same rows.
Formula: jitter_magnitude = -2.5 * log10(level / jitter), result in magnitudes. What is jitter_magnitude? -3.4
